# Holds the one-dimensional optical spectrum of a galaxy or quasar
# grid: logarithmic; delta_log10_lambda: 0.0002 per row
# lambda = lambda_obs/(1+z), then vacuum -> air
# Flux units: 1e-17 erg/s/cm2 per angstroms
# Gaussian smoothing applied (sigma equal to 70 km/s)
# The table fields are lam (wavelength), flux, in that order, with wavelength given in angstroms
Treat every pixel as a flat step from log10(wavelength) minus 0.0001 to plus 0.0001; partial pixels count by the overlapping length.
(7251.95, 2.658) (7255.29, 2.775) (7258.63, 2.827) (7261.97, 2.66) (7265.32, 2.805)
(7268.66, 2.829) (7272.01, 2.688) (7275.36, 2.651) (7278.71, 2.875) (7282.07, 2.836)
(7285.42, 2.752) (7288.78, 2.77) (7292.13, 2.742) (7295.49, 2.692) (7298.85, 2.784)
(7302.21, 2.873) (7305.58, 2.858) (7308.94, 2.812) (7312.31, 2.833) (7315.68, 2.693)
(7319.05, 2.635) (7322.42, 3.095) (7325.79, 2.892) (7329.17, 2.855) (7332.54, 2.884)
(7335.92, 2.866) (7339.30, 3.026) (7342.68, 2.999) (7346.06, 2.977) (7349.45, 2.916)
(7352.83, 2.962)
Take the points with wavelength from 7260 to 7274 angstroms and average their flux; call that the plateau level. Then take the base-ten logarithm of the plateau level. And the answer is 0.439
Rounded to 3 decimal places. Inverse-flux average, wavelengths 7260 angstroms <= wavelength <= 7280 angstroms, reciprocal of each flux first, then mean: 0.364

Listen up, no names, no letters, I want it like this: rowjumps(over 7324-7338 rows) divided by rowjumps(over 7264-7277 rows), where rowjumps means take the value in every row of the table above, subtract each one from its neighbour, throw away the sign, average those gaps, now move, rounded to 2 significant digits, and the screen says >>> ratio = 0.42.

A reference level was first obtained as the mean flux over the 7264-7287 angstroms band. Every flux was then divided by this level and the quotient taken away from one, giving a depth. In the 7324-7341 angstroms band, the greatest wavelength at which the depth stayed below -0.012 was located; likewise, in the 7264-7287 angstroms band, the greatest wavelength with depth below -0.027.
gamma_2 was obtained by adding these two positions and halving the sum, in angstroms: 7309.0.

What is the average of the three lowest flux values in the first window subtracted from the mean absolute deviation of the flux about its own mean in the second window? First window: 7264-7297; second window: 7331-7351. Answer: -2.621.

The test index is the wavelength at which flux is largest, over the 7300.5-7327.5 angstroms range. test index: 7322.42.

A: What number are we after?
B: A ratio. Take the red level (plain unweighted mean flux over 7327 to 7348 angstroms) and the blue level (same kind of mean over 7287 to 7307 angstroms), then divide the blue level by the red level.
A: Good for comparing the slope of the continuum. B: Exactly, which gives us 0.950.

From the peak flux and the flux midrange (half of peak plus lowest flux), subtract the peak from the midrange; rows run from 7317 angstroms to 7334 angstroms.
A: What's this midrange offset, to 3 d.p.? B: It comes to -0.230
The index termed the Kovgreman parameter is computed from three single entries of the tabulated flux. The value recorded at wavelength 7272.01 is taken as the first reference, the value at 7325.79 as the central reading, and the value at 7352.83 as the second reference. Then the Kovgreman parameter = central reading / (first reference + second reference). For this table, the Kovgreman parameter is 0.512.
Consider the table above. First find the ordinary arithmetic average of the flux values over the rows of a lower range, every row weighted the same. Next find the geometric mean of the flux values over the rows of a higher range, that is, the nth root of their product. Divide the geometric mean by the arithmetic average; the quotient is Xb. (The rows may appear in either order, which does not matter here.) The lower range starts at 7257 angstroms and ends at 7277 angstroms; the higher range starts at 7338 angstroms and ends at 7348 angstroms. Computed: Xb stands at 1.094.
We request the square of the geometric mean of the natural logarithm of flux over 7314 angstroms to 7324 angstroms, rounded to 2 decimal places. 1.06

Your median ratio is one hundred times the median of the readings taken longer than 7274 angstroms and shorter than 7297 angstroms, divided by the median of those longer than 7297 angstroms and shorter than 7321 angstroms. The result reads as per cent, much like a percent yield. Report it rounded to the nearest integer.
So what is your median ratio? 98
